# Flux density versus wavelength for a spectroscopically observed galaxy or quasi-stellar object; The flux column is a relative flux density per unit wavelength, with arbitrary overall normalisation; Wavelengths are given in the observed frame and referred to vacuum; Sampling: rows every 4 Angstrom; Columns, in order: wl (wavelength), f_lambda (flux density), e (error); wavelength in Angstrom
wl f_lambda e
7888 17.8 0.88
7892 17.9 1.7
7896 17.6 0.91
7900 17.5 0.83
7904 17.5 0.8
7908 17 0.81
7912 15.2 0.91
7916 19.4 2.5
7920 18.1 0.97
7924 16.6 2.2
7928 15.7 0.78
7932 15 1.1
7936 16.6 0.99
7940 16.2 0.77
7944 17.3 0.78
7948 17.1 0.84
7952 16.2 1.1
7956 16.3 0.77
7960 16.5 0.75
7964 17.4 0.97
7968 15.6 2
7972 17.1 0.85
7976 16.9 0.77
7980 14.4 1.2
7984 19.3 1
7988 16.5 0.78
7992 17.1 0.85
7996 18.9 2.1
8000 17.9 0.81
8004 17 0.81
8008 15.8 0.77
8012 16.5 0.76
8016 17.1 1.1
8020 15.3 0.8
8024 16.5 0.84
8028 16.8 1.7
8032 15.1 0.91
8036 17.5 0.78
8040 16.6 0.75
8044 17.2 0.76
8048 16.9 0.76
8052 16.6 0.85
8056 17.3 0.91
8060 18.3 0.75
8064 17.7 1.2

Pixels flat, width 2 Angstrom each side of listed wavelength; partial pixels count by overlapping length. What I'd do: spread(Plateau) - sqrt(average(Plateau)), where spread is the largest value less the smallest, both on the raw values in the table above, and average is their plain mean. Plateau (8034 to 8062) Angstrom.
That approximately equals -2.4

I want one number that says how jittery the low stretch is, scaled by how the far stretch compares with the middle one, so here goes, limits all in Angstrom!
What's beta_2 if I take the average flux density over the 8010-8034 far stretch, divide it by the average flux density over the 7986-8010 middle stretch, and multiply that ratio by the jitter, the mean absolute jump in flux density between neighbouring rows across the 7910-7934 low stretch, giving 1.6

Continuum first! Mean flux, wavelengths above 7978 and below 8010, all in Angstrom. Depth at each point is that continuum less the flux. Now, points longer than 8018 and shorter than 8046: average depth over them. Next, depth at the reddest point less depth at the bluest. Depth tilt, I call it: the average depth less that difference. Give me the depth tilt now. 2.6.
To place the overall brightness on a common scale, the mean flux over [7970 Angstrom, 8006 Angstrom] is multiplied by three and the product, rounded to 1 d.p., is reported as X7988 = 51.7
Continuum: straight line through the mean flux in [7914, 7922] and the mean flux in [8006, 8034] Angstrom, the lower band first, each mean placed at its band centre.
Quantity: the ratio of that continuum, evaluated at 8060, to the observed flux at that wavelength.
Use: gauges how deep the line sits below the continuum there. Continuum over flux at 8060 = 0.83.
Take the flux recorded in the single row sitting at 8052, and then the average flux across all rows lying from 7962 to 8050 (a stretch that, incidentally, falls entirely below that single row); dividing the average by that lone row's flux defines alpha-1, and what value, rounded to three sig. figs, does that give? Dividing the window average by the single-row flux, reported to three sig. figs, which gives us 1.01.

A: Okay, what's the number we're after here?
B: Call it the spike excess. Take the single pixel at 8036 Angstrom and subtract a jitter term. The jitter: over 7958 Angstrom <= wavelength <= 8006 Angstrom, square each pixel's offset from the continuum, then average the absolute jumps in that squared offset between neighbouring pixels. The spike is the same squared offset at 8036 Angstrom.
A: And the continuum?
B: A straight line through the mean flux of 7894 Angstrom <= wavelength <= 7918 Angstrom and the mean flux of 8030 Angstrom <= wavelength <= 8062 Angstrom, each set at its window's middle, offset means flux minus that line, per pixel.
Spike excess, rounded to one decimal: -2.2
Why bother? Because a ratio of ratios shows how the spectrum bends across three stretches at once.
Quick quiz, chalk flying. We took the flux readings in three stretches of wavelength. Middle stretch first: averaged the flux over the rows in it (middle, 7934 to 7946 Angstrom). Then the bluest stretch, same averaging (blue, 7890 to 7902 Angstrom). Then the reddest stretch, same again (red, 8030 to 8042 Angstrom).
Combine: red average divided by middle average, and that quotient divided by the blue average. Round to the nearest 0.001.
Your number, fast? 0.056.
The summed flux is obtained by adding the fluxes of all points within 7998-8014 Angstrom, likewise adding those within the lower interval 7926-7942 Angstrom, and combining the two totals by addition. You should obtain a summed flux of 131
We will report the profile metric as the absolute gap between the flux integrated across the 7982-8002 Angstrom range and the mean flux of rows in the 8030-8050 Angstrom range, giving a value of 342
